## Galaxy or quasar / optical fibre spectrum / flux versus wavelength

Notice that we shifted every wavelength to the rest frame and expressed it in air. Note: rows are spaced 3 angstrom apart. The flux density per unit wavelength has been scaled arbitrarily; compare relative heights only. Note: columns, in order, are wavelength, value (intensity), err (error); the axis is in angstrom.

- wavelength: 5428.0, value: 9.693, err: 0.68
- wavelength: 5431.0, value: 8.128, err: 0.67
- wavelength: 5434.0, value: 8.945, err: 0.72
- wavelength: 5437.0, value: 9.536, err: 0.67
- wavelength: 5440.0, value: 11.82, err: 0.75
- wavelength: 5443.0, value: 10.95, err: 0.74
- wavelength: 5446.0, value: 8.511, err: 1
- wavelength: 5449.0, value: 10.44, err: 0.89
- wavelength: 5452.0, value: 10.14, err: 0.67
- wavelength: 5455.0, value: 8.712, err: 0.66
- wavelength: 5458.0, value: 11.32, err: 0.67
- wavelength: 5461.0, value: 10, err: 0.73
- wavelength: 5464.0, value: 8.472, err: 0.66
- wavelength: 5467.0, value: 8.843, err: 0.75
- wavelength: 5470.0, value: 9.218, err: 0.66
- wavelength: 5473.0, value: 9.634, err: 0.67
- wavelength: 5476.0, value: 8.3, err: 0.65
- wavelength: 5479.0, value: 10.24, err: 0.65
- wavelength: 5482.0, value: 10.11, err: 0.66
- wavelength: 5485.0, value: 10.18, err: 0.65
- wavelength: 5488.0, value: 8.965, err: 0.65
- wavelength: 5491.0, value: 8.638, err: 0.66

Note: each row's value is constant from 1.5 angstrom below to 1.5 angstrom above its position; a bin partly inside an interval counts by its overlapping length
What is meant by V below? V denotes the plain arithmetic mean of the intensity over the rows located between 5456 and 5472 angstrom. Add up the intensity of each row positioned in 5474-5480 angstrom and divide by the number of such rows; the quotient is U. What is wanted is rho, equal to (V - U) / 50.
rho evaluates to 0.006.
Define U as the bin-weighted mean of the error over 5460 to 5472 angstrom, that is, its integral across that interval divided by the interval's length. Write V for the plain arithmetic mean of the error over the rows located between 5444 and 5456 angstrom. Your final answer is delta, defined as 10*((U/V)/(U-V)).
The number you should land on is -81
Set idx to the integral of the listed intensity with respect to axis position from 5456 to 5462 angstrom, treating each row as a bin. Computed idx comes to 63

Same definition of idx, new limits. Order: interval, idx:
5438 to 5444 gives 68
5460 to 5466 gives 55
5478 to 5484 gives 61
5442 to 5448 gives 58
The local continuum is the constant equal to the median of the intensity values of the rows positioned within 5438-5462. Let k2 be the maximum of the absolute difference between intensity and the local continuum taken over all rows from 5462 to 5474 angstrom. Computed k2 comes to 1.82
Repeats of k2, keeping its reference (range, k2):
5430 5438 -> 2.16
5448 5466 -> 1.82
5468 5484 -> 1.99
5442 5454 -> 1.78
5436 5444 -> 1.53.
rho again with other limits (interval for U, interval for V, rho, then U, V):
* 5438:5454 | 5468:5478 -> -0.026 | 10.4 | 9.1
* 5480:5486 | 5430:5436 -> -0.032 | 10.1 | 8.5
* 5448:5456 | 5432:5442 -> 0.007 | 9.8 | 10.1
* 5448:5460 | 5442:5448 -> -0.008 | 10.2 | 9.7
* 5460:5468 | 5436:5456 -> 0.018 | 9.1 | 10.0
